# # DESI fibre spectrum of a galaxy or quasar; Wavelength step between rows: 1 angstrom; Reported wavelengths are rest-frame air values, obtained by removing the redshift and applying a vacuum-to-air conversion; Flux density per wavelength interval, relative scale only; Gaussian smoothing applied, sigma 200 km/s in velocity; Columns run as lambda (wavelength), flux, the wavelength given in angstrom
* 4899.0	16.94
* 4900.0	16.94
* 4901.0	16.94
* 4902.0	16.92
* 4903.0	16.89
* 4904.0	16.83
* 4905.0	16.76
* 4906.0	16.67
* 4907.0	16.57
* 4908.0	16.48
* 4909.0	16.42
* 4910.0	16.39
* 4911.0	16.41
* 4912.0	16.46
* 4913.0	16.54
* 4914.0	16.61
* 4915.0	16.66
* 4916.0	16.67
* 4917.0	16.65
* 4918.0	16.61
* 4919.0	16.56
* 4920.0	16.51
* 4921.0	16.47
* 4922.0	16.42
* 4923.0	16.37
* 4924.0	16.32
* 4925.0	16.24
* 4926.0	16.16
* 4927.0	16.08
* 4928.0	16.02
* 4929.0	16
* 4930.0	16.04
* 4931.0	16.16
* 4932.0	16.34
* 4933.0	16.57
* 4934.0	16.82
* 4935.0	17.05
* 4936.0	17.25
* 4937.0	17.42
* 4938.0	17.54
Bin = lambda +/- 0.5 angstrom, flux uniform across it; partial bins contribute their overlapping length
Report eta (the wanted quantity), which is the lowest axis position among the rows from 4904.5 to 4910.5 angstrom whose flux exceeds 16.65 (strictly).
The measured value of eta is 4905.0 angstrom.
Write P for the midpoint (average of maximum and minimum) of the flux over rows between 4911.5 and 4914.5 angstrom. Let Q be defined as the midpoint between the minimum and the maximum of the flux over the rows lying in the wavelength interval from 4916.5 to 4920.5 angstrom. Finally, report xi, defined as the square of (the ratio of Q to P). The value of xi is 1.01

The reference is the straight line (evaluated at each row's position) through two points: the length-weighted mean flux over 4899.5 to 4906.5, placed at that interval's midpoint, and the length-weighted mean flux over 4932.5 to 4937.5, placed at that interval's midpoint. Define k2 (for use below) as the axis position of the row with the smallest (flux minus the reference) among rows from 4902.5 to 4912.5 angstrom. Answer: 4910.0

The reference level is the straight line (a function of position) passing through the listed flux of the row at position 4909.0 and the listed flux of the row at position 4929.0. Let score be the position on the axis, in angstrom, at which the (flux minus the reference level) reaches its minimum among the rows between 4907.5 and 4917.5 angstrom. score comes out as 4910.0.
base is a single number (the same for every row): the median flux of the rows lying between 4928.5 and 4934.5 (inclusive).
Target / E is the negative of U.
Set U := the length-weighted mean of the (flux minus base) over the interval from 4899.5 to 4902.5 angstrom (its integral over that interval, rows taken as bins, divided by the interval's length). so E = -0.7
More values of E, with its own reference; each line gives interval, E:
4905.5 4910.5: -0.3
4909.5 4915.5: -0.3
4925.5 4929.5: 0.2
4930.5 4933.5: -0.1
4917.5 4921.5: -0.3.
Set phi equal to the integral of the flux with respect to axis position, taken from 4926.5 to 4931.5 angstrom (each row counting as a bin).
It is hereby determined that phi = 80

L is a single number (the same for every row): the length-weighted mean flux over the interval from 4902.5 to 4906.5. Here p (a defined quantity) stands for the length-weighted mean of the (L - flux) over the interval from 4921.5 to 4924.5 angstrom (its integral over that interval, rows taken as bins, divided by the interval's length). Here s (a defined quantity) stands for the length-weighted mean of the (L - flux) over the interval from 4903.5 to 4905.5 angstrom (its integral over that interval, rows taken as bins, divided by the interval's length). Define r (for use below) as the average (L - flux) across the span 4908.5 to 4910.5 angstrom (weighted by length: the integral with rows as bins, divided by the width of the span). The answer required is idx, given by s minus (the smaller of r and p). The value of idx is -0.4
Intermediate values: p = 0.42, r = 0.38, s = -0.01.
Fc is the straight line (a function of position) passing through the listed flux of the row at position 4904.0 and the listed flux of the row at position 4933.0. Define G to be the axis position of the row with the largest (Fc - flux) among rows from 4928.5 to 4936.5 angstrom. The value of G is 4929.0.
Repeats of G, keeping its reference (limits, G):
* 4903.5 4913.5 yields 4910.0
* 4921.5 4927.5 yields 4927.0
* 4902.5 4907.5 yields 4907.0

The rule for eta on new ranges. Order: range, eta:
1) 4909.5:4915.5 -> 4915.0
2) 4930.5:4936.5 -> 4934.0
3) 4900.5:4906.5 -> 4901.0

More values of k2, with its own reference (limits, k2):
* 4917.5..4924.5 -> 4924.0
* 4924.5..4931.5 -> 4929.0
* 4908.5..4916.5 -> 4910.0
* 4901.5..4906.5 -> 4906.0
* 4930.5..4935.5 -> 4931.0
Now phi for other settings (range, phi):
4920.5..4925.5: 82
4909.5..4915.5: 99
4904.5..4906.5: 33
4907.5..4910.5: 49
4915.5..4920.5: 83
